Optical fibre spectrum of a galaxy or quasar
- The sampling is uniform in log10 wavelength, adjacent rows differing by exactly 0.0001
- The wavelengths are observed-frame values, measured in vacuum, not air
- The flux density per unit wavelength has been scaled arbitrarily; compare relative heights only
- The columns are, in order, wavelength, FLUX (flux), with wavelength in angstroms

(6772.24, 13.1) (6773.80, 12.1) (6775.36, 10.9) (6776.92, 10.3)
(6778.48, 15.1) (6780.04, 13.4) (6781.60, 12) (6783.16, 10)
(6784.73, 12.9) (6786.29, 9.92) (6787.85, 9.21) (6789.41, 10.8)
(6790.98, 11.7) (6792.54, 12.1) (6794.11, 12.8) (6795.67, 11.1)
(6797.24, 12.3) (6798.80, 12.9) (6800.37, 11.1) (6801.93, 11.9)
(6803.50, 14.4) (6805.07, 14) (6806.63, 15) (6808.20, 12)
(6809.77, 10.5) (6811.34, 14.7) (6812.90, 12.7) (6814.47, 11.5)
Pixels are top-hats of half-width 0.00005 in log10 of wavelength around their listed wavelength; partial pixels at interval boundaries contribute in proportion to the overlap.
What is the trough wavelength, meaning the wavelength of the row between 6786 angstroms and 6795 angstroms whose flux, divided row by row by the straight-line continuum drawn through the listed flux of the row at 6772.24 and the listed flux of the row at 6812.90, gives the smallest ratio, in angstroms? 6787.85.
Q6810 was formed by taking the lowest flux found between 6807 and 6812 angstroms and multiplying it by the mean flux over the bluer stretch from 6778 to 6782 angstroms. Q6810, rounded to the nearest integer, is 142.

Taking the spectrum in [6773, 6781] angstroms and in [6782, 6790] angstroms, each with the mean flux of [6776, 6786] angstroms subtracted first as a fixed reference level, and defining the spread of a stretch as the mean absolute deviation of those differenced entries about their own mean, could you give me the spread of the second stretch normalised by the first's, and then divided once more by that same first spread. 0.4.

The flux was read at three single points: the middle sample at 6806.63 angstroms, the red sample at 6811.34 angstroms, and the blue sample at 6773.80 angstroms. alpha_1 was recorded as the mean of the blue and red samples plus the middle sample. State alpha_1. 28.4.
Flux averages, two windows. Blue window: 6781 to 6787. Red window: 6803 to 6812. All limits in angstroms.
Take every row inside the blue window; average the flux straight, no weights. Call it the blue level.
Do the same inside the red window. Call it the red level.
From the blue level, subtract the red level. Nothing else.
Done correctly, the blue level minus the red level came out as -2.2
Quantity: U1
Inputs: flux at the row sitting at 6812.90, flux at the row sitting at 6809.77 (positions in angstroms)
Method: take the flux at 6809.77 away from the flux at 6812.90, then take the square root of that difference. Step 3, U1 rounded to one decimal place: 1.5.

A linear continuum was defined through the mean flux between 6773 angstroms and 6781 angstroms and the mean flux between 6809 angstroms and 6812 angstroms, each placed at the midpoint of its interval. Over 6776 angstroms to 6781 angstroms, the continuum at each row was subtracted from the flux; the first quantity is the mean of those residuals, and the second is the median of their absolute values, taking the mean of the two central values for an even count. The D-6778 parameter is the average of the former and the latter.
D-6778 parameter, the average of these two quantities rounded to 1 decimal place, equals 1.3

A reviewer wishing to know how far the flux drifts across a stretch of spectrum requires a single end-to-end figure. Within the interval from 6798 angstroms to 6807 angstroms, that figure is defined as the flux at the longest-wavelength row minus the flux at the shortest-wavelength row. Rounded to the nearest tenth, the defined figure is 2.1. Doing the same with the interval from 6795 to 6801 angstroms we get 0.0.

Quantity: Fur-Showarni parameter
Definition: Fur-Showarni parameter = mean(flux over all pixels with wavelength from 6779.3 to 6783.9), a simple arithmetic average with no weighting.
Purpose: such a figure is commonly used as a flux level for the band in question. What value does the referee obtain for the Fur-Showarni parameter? 11.8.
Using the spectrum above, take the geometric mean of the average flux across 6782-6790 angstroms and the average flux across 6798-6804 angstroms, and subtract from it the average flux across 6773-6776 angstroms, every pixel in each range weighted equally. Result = 0.0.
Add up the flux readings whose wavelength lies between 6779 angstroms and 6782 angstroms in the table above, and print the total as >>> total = 25.4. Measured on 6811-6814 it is 27.4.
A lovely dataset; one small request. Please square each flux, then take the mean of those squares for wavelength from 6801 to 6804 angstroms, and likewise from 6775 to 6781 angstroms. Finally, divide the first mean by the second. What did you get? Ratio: 1.1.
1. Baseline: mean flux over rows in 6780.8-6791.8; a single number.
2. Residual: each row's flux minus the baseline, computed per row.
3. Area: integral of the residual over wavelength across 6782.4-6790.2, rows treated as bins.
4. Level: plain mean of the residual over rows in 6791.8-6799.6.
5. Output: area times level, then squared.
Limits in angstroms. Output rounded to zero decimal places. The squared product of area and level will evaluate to 14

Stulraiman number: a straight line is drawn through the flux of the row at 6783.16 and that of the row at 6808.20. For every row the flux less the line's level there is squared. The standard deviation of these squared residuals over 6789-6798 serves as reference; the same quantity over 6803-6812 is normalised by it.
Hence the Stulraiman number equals 2.6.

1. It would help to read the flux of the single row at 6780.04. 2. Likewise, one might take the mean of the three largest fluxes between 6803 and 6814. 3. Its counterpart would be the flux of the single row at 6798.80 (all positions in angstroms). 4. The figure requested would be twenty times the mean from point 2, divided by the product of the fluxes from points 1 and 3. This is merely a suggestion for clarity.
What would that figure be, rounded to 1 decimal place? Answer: 1.7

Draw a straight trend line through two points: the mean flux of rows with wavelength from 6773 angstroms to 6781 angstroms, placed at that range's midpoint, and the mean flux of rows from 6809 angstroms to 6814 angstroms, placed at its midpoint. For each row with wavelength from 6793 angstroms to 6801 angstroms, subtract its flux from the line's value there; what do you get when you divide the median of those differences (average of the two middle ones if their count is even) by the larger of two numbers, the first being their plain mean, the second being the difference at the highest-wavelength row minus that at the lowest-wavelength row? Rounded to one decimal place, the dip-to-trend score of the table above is 0.1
